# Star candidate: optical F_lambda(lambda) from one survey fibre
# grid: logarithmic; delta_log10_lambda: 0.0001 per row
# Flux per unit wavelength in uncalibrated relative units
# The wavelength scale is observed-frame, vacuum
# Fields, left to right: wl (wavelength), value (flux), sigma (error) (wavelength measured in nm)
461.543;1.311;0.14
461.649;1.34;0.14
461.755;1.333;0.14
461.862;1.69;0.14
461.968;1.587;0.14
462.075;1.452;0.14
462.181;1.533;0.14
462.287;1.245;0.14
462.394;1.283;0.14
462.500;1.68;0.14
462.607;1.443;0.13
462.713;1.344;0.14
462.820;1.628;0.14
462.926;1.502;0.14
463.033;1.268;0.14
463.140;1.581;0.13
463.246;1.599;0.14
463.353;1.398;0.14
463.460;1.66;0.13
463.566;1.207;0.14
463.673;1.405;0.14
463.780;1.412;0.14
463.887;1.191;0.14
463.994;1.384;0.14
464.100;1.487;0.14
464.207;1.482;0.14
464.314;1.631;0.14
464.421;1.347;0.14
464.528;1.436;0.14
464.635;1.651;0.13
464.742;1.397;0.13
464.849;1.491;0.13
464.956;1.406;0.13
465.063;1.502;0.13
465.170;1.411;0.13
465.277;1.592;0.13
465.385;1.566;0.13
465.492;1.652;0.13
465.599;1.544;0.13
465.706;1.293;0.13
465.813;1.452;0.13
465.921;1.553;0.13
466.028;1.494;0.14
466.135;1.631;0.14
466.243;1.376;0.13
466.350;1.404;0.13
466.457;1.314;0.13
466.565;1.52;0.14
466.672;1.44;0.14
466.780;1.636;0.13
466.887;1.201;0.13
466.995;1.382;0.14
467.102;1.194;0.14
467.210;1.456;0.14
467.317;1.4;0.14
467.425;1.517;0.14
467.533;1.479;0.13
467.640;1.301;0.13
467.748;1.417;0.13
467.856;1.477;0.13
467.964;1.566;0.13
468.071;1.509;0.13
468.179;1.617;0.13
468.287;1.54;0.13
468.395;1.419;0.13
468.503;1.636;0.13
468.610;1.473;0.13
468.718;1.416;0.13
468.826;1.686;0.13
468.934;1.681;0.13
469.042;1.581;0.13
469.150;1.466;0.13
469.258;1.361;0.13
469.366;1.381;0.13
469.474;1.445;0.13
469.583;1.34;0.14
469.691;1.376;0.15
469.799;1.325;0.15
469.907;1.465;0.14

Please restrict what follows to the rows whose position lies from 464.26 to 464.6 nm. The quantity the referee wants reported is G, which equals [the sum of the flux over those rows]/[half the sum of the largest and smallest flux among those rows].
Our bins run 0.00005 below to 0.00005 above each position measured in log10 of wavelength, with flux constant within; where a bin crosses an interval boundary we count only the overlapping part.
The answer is 3.0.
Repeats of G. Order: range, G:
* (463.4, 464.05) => 5.8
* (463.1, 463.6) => 5.2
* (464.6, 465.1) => 4.9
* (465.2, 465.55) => 3.0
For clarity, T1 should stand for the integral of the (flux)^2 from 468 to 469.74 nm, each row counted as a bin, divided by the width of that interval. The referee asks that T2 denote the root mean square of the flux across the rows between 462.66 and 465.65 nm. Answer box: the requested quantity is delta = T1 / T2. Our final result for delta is 1.53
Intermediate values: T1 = 2.25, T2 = 1.476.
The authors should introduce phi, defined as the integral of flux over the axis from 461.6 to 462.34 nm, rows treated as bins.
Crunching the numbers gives 1.077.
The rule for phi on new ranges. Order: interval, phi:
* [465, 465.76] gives 1.146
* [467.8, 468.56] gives 1.169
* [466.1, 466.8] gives 1.023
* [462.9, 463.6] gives 1.025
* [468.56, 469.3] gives 1.129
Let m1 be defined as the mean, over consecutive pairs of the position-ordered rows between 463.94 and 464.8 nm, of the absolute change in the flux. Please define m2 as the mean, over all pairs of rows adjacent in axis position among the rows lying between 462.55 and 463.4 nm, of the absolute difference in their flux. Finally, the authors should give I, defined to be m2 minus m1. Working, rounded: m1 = 0.16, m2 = 0.18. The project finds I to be 0.03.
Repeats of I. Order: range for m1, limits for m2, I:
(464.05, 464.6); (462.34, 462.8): 0.11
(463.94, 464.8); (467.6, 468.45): -0.07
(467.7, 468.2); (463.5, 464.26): 0.04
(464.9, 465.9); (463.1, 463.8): 0.07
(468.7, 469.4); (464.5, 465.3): 0.04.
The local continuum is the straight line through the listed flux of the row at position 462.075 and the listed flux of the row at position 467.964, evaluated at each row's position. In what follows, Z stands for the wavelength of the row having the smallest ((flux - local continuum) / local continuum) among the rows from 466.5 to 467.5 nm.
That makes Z 467.102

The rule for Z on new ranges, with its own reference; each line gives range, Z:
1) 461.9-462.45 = 462.287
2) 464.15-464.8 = 464.421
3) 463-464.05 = 463.887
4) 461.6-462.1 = 461.755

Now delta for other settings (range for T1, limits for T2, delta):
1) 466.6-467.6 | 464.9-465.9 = 1.35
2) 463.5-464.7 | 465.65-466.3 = 1.39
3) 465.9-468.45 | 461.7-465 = 1.45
